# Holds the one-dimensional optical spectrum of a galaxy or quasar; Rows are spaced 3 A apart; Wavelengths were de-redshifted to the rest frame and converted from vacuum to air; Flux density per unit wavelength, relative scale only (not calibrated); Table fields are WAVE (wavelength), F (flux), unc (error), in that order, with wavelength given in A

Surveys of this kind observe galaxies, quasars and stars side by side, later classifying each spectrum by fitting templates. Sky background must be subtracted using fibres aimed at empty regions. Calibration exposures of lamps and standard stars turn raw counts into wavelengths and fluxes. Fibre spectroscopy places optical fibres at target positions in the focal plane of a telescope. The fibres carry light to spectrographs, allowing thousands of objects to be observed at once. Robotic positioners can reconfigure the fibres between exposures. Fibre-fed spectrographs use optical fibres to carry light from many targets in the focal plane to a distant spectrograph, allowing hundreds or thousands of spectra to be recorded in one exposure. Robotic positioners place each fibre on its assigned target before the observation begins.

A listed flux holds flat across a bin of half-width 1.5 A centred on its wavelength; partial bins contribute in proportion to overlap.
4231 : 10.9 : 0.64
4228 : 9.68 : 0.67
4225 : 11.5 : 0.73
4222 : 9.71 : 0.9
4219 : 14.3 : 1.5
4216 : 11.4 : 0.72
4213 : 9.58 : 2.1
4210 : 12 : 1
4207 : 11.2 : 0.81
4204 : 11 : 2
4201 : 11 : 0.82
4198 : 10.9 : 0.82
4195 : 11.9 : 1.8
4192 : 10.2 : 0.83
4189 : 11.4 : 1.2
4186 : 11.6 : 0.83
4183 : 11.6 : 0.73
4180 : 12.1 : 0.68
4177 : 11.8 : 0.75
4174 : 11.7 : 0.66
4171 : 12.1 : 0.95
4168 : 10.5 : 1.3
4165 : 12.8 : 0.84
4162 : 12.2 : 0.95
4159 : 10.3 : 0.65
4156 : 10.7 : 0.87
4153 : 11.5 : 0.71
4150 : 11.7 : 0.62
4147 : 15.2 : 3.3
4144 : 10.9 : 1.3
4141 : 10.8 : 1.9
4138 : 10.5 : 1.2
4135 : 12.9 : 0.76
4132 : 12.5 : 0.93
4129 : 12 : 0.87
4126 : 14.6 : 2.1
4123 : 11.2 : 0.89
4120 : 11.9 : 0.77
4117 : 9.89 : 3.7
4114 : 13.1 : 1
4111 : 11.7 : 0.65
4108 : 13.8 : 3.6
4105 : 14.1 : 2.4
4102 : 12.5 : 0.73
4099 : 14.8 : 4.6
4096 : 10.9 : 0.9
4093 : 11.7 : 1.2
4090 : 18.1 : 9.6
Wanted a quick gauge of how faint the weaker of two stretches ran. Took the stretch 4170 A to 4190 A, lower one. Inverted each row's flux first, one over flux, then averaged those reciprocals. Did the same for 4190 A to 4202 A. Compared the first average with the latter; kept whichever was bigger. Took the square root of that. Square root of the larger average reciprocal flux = 0.302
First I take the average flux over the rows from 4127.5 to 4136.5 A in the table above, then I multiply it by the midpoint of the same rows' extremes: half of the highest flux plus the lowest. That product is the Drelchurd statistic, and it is 155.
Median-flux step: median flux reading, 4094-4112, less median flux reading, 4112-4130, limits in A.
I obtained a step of 1.2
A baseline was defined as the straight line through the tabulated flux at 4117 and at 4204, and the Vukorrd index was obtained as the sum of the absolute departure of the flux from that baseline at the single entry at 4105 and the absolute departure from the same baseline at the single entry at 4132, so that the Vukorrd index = 7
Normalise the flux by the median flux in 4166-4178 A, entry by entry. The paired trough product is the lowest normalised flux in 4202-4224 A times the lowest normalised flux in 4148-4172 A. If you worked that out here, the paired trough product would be 0.71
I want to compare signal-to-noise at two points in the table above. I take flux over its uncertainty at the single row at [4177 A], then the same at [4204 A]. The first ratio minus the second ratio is 10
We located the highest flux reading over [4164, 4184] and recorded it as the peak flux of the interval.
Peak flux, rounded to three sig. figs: 12.8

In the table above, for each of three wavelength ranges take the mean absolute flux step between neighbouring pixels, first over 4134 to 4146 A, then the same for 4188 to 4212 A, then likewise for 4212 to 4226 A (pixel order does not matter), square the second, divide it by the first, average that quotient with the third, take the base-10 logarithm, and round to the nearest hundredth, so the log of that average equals 0.22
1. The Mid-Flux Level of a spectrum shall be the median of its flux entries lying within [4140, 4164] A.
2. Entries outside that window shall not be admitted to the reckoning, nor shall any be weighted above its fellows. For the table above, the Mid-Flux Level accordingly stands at 11.2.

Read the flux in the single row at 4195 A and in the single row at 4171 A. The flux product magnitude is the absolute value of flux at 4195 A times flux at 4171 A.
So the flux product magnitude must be 144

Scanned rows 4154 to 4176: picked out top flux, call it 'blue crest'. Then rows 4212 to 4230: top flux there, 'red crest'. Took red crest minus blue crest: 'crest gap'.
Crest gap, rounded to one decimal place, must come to 1.5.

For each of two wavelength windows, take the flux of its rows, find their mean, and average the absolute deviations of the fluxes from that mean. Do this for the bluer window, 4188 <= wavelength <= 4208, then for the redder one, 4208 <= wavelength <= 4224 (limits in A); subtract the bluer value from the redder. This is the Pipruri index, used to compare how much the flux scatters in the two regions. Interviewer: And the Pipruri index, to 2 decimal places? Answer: 1.05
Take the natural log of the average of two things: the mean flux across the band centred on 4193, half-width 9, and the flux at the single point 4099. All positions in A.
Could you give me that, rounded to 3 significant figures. 2.56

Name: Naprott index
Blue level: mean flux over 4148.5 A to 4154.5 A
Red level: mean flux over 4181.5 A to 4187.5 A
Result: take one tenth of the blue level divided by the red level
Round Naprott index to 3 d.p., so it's 0.100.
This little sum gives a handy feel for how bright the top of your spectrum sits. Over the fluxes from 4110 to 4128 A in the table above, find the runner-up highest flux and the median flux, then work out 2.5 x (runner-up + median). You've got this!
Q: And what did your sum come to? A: 62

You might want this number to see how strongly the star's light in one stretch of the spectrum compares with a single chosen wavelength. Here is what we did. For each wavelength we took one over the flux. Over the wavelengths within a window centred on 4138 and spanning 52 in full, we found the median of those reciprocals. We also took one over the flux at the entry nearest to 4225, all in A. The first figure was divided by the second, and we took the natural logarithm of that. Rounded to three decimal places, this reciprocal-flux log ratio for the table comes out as -0.017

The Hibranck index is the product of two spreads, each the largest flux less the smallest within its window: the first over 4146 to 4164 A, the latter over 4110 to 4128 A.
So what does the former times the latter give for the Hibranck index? 23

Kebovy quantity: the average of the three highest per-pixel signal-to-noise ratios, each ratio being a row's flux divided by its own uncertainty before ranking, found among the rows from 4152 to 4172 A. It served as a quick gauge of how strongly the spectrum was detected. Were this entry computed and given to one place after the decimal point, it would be 15.8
